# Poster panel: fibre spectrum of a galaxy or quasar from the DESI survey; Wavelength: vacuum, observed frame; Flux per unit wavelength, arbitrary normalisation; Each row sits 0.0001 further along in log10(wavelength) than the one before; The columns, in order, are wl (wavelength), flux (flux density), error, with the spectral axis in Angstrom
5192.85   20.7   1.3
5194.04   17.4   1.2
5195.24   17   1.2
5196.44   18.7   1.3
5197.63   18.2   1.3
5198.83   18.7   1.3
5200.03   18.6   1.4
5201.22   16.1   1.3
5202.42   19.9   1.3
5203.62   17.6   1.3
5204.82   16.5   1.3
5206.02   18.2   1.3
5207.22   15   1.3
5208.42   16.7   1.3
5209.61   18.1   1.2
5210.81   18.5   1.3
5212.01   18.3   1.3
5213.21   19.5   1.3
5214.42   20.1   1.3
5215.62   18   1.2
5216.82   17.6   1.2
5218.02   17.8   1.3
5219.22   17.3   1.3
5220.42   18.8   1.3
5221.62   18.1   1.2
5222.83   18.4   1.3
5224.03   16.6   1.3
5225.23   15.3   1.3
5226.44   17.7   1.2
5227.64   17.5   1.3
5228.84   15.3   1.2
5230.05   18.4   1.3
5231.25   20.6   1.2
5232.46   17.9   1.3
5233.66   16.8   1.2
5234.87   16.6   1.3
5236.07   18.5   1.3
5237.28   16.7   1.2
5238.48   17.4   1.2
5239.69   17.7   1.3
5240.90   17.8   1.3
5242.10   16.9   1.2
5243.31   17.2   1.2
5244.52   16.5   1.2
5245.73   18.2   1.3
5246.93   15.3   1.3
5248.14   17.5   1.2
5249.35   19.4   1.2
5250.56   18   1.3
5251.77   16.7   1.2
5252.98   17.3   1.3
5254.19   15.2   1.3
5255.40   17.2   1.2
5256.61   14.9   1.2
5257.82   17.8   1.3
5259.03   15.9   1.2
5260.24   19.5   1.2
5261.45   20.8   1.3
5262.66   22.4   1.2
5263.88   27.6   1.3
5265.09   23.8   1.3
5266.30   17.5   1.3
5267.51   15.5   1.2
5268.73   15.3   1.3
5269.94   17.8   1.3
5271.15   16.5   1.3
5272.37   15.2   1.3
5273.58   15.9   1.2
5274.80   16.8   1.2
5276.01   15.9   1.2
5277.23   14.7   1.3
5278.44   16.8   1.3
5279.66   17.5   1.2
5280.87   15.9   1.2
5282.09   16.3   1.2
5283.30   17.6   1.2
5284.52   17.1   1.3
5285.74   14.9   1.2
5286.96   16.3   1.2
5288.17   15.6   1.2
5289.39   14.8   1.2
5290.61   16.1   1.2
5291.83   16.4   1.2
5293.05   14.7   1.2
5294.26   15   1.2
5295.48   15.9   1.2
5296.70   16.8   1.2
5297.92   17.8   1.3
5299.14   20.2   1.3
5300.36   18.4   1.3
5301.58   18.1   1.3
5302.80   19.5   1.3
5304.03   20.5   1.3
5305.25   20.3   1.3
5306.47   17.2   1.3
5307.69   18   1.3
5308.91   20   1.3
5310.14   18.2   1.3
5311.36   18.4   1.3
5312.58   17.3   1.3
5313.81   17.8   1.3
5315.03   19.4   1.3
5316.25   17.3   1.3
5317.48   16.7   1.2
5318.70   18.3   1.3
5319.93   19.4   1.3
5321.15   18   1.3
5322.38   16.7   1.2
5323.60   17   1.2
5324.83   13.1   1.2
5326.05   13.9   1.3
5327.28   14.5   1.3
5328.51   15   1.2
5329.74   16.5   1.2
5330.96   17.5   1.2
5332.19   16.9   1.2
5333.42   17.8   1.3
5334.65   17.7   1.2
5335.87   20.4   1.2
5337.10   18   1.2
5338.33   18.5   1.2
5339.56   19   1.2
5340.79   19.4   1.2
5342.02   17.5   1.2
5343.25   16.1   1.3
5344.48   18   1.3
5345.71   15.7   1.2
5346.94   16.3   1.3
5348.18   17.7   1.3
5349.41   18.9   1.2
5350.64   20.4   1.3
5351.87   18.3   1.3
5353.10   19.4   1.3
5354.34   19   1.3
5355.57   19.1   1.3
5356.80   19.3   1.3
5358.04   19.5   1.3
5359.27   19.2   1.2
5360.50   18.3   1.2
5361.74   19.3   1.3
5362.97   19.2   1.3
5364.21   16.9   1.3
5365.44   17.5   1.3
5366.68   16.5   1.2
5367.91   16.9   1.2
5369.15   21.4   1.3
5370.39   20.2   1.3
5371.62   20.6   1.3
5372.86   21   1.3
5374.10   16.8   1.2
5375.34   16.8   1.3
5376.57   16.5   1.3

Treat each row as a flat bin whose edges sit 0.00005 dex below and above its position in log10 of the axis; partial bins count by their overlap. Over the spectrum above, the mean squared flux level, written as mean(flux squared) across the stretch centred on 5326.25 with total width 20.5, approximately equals 288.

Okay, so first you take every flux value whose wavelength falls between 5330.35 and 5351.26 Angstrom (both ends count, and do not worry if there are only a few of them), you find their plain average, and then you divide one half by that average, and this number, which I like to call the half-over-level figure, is 0.0278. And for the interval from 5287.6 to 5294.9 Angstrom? 0.0324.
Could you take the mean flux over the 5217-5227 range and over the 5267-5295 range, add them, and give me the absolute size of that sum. 33.5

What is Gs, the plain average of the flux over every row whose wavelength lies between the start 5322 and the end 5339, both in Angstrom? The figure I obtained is 16.7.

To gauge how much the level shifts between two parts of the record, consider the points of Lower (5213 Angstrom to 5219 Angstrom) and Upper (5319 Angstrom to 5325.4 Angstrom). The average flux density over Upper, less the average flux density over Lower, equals -2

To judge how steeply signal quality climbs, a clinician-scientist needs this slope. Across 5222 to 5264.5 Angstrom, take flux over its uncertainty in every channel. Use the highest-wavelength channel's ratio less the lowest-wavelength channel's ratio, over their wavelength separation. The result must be 0.17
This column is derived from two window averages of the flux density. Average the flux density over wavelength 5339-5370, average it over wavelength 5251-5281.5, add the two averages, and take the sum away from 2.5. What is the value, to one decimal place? -33.5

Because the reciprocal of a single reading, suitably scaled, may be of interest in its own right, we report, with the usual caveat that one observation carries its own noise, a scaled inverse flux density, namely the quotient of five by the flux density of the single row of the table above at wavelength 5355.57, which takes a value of 0.262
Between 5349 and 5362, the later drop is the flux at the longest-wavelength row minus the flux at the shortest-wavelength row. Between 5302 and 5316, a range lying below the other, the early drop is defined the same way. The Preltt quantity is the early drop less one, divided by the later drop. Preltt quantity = -3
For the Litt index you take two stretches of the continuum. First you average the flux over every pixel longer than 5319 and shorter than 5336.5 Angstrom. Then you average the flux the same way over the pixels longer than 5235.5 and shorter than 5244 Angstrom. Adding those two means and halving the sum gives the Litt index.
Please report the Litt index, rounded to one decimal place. 17.1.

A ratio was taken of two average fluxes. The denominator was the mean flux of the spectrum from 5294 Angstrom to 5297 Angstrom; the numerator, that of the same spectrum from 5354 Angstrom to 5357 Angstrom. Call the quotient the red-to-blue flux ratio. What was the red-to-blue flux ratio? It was 1.20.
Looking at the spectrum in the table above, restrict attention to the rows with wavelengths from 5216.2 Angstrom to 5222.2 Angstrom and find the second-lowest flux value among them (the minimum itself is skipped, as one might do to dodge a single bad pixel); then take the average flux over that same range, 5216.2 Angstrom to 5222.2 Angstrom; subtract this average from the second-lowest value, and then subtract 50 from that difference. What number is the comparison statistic -50.3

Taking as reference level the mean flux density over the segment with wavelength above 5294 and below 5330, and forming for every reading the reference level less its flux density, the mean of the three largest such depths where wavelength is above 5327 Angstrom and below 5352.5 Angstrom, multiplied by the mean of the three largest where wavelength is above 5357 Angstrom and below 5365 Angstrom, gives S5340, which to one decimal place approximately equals -1.5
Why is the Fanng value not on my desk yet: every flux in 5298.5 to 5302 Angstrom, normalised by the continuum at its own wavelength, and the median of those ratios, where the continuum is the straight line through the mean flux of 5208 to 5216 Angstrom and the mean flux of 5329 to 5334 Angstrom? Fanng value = 1.05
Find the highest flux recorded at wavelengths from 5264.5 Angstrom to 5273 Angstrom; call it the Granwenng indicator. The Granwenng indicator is 23.8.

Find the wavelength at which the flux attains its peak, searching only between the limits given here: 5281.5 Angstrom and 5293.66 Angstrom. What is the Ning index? 5283.30 Angstrom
